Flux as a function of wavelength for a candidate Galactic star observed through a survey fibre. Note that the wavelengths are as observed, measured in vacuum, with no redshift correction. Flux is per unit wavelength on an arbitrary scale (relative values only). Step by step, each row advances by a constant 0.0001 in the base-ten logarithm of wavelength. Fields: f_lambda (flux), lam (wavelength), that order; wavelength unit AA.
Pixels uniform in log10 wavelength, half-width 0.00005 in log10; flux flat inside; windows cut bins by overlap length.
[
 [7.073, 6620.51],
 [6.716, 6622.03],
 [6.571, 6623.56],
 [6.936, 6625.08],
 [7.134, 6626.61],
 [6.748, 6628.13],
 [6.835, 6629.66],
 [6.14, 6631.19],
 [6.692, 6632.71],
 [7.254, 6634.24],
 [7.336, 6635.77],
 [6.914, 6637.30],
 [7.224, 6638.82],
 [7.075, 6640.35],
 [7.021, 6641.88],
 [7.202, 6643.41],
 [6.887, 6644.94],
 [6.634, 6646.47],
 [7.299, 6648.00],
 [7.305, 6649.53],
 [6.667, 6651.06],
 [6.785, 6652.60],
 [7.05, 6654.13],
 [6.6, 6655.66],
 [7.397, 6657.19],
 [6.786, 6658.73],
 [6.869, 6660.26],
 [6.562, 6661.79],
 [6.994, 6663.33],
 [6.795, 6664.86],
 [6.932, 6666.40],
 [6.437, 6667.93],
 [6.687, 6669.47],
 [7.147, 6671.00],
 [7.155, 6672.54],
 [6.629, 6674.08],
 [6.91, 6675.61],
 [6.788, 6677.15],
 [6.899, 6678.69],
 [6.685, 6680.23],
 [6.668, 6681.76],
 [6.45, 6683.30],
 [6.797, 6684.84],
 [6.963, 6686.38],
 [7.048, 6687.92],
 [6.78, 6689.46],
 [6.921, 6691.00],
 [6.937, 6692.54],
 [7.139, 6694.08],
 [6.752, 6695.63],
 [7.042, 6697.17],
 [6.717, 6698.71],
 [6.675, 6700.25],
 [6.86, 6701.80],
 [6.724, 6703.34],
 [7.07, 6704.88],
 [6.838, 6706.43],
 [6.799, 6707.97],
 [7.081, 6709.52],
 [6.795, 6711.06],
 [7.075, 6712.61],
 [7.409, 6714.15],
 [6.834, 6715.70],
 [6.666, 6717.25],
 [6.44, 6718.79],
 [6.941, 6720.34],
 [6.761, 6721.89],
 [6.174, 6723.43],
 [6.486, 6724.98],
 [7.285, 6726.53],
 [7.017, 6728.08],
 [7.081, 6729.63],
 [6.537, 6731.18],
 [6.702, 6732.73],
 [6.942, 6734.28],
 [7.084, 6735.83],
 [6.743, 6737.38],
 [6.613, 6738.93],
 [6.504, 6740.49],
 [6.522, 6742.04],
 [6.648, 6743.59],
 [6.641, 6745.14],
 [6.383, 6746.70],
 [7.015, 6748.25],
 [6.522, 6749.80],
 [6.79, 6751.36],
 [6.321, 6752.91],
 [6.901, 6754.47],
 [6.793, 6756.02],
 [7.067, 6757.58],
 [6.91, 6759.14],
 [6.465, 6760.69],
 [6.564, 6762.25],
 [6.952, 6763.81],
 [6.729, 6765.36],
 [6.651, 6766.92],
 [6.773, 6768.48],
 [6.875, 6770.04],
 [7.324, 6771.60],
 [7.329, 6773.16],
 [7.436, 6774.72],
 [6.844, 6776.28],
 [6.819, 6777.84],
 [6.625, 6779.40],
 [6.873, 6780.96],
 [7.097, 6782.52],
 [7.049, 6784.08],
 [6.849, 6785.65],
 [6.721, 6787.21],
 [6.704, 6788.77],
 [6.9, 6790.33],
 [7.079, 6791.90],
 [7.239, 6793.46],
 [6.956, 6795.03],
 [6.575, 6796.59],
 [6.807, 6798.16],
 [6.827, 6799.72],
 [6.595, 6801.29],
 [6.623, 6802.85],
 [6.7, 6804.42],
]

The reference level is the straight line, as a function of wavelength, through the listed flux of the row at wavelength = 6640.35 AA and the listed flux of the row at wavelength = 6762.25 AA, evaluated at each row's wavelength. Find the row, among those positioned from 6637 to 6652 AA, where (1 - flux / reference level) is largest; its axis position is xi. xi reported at 6646.47 AA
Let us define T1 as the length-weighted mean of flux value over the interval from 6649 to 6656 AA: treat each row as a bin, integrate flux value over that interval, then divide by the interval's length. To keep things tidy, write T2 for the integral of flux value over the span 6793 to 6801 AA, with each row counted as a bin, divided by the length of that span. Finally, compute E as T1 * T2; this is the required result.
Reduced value 47.1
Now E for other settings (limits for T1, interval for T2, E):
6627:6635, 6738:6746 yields 44.5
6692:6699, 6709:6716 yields 48.9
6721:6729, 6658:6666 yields 46.0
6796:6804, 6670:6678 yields 46.3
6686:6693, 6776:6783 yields 47.4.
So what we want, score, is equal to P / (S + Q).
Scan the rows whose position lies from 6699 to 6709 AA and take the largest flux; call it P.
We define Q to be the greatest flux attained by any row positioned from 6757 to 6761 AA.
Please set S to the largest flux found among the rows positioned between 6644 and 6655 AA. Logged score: 0.492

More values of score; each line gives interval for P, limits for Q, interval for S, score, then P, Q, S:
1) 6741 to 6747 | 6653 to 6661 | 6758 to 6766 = 0.463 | 6.648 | 7.397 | 6.952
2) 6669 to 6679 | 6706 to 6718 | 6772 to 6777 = 0.482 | 7.155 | 7.409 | 7.436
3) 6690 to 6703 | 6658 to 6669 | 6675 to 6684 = 0.513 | 7.139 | 6.994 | 6.91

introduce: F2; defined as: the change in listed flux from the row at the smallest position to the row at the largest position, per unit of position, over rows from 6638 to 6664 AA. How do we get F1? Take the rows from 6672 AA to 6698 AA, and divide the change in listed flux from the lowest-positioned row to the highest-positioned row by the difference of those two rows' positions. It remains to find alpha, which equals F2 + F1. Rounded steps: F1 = -0.005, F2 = -0.0094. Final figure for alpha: -0.014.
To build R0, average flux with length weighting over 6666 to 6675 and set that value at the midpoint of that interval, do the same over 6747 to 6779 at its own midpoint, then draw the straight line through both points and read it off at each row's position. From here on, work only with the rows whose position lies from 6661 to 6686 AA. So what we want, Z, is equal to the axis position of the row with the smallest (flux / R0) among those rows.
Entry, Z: 6667.93 AA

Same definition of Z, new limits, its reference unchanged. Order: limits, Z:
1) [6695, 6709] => 6700.25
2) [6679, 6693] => 6683.30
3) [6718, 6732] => 6723.43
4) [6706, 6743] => 6723.43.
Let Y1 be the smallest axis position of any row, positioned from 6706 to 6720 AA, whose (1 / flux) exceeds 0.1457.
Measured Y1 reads 6706.43 AA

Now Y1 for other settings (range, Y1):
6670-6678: 6674.08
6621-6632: 6622.03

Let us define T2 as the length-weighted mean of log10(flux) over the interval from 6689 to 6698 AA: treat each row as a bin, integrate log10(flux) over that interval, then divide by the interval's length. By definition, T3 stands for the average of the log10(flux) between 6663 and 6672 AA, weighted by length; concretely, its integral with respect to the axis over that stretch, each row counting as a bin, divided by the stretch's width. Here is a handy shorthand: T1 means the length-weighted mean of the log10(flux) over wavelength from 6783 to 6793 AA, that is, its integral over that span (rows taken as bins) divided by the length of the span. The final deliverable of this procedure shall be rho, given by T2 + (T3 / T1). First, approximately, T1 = 0.839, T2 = 0.841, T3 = 0.835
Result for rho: 1.84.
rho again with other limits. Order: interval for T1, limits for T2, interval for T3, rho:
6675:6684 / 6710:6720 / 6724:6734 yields 1.85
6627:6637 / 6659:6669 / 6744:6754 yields 1.81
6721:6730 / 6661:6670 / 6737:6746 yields 1.81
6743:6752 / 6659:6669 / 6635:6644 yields 1.87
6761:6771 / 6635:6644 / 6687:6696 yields 1.87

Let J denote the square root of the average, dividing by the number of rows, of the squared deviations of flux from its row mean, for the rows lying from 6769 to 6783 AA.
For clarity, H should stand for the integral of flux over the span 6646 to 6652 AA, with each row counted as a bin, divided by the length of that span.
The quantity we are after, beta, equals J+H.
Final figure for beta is 7.25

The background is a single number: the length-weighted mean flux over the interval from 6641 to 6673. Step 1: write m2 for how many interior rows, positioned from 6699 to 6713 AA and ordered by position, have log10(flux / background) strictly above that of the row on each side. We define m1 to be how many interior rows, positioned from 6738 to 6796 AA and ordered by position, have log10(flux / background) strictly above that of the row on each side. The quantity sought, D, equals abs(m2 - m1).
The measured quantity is 6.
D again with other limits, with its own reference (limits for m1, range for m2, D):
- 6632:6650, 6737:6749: 2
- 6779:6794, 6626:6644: 2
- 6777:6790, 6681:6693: 0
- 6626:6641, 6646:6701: 9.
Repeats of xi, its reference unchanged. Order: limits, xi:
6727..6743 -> 6731.18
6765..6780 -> 6766.92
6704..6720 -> 6718.79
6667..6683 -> 6667.93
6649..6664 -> 6661.79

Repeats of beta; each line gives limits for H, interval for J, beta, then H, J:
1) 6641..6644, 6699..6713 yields 7.25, 7.10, 0.15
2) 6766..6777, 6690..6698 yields 7.16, 7.03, 0.13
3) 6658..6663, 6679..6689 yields 6.96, 6.76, 0.20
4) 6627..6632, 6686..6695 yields 6.74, 6.63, 0.11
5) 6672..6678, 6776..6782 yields 6.96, 6.86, 0.10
